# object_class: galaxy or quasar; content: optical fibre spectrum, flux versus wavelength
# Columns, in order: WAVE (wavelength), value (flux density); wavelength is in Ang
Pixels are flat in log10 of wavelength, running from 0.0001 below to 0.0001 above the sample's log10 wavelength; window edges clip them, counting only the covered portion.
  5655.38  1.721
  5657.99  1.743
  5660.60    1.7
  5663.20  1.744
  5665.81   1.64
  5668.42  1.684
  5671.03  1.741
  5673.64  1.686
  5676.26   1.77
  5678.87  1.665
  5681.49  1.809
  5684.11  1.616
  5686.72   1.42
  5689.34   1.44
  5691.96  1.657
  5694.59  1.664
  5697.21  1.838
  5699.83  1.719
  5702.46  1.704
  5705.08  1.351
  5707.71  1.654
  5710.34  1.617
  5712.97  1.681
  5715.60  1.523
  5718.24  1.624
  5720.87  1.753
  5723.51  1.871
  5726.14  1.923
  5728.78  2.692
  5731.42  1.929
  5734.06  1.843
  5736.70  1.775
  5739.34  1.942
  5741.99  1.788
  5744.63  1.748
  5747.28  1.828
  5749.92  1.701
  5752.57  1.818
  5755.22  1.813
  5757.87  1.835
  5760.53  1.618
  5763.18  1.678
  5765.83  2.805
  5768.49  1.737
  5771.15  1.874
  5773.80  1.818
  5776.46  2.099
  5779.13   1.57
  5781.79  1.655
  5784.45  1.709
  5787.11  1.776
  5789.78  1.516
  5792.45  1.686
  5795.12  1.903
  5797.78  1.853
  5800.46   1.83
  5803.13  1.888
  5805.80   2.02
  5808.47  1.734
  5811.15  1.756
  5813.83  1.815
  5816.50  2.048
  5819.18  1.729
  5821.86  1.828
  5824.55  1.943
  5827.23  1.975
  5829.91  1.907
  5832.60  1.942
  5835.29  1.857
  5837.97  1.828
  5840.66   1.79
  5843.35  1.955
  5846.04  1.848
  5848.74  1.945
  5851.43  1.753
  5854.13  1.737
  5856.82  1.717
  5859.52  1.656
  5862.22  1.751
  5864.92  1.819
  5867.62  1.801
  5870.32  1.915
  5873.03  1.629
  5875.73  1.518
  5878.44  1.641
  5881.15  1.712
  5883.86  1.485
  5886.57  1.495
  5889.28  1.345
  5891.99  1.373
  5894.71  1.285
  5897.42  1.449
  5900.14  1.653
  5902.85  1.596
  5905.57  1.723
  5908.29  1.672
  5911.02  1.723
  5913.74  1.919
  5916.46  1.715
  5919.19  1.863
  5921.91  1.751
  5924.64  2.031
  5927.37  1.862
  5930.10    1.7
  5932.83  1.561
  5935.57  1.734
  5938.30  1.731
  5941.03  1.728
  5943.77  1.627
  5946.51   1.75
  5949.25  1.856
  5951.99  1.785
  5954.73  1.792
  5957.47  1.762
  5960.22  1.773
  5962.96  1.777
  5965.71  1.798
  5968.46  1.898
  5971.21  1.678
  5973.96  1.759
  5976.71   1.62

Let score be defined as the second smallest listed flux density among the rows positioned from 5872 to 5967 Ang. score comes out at 1.345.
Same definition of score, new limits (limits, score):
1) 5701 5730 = 1.523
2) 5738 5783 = 1.618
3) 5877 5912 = 1.345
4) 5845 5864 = 1.717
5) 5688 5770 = 1.44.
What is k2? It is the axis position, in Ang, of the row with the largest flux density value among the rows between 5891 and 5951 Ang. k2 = 5924.64 Ang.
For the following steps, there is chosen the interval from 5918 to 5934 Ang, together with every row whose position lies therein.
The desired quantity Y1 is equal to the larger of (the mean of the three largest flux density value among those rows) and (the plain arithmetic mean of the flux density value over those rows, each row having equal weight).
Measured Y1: 1.92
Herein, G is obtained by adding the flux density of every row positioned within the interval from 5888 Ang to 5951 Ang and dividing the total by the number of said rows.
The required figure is 1.68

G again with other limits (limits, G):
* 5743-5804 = 1.82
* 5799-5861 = 1.85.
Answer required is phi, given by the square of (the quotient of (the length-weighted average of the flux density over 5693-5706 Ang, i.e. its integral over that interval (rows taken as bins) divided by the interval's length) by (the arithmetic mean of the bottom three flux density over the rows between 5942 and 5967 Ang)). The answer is 0.94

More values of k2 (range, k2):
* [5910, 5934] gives 5924.64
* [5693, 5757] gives 5728.78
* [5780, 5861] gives 5816.50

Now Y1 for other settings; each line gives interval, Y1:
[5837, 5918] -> 1.94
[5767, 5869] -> 2.06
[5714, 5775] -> 2.48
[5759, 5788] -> 2.26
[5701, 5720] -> 1.68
